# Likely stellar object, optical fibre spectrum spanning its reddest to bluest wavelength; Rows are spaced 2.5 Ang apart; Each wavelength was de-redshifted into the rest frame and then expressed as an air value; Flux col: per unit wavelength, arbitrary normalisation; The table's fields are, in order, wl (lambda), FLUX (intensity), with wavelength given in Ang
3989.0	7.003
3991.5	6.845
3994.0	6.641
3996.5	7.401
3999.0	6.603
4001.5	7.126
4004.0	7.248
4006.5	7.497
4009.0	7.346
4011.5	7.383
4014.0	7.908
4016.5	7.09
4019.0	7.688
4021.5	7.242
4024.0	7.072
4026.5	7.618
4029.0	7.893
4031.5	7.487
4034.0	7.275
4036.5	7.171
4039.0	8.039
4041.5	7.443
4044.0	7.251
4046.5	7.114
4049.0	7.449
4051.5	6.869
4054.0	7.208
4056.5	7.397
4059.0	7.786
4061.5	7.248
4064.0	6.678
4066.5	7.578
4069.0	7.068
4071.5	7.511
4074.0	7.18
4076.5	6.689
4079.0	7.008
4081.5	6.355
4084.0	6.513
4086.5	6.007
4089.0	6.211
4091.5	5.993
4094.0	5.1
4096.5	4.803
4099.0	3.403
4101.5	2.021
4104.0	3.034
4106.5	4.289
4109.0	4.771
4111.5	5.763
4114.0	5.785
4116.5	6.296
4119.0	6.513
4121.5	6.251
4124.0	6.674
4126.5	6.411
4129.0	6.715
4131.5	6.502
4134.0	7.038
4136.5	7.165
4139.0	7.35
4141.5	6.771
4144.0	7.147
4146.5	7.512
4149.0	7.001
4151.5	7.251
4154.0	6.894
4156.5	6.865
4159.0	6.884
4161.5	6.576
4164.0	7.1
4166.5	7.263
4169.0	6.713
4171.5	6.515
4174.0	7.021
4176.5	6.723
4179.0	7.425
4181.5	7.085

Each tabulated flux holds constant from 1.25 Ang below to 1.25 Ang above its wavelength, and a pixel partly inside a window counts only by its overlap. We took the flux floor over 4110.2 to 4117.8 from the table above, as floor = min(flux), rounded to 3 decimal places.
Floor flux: 5.763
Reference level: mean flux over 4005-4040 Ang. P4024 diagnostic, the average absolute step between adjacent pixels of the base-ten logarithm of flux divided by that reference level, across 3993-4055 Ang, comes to 0.024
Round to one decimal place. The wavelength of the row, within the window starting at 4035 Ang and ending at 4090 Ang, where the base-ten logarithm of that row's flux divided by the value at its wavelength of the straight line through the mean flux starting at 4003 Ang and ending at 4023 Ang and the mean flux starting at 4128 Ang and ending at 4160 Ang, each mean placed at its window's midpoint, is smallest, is 4086.5 Ang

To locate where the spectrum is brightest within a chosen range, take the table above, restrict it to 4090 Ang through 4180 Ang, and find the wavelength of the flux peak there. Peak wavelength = 4146.5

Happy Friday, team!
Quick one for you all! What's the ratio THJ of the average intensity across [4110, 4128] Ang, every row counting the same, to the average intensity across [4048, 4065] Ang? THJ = 0.86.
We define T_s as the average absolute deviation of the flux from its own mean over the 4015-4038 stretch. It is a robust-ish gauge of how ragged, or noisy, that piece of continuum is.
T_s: 0.248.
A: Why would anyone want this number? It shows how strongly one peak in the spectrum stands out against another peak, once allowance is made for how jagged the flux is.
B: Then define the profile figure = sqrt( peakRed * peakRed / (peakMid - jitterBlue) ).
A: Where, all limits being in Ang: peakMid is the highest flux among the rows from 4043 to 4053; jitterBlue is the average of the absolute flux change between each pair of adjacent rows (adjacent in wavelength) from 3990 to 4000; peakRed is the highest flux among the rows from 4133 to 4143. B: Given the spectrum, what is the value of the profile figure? 2.81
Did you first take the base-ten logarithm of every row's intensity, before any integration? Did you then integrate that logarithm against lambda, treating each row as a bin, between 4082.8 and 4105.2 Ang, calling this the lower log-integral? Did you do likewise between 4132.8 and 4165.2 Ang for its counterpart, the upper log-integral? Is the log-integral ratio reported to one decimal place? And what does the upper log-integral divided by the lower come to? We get 1.9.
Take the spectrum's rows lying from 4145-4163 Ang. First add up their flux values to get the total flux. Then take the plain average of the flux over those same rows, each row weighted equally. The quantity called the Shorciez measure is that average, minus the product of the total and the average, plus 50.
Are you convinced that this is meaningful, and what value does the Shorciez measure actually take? -286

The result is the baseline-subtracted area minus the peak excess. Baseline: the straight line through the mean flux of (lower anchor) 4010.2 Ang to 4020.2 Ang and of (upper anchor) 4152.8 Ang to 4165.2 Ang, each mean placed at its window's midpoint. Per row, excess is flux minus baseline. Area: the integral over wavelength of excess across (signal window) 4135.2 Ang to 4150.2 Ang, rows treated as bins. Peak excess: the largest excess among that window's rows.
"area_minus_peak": 2.7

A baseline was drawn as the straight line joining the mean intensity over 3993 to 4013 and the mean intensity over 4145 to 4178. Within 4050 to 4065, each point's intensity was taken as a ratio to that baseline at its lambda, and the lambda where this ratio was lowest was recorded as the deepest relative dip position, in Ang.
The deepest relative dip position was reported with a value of 4064.0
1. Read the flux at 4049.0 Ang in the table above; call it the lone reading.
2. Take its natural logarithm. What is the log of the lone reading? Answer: 2.01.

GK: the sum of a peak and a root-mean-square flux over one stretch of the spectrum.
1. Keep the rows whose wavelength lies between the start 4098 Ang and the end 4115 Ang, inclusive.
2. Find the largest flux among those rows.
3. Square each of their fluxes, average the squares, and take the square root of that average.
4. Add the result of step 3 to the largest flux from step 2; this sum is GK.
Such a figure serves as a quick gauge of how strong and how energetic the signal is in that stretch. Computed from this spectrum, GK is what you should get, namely 10.1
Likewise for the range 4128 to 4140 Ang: 14.3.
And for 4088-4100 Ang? 11.4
